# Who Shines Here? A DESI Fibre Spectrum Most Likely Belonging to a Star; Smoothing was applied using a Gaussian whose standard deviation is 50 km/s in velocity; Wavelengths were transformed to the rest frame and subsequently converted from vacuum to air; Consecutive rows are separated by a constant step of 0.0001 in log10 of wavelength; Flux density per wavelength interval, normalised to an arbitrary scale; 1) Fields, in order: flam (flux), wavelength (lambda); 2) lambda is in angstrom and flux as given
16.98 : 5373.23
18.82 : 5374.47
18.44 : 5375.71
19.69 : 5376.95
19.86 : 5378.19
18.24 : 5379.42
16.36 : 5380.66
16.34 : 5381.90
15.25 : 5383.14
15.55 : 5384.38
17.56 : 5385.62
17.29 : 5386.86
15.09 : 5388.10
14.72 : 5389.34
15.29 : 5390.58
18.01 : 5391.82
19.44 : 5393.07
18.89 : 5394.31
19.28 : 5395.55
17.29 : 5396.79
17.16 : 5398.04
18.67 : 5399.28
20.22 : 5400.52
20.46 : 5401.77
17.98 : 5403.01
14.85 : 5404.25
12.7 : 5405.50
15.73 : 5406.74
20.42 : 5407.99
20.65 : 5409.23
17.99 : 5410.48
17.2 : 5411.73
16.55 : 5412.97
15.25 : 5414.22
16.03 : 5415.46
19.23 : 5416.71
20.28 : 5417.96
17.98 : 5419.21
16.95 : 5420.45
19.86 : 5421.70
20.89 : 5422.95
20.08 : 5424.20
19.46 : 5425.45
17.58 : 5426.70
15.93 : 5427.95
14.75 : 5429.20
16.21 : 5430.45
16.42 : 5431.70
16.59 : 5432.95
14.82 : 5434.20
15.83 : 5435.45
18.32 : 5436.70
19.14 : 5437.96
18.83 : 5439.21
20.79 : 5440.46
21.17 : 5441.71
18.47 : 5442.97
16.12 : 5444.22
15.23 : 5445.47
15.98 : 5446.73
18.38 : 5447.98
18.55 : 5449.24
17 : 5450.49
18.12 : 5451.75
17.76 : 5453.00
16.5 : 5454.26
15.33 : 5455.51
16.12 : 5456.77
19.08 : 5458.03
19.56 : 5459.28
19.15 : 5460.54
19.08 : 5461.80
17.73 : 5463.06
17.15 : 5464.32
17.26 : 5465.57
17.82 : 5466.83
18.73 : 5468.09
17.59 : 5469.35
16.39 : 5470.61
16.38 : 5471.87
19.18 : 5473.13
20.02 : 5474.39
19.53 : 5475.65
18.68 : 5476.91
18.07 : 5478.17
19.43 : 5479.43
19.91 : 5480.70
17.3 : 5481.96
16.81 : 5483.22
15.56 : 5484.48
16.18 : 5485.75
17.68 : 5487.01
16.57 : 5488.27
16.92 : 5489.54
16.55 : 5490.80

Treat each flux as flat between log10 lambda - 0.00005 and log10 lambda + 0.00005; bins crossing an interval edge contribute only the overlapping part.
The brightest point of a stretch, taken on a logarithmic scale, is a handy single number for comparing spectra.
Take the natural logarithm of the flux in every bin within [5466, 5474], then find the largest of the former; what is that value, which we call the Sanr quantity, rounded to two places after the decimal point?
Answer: 2.95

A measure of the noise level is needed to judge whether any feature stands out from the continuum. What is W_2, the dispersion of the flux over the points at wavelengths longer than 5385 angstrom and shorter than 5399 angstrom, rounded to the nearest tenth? 1.6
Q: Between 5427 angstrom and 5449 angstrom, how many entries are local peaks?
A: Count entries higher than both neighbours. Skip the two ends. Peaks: 3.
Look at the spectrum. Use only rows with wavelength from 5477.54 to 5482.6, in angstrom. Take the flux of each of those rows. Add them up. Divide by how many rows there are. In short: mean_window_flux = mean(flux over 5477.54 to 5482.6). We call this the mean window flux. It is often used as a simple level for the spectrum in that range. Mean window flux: 18.7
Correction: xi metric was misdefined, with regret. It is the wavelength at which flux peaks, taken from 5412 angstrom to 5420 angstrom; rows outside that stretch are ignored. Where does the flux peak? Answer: 5417.96 angstrom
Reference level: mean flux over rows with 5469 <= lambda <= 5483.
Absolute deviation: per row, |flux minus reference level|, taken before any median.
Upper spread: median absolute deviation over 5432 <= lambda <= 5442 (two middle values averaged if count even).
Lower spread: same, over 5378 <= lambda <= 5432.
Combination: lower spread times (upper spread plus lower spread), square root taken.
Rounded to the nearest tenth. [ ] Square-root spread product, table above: 2.7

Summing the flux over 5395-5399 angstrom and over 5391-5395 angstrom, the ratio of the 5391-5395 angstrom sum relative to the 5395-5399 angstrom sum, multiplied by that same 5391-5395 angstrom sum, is 59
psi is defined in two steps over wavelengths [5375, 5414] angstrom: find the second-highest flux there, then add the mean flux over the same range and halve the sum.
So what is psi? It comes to 19.0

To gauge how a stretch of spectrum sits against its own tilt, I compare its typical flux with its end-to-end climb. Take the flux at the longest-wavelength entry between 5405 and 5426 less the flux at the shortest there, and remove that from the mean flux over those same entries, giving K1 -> 11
